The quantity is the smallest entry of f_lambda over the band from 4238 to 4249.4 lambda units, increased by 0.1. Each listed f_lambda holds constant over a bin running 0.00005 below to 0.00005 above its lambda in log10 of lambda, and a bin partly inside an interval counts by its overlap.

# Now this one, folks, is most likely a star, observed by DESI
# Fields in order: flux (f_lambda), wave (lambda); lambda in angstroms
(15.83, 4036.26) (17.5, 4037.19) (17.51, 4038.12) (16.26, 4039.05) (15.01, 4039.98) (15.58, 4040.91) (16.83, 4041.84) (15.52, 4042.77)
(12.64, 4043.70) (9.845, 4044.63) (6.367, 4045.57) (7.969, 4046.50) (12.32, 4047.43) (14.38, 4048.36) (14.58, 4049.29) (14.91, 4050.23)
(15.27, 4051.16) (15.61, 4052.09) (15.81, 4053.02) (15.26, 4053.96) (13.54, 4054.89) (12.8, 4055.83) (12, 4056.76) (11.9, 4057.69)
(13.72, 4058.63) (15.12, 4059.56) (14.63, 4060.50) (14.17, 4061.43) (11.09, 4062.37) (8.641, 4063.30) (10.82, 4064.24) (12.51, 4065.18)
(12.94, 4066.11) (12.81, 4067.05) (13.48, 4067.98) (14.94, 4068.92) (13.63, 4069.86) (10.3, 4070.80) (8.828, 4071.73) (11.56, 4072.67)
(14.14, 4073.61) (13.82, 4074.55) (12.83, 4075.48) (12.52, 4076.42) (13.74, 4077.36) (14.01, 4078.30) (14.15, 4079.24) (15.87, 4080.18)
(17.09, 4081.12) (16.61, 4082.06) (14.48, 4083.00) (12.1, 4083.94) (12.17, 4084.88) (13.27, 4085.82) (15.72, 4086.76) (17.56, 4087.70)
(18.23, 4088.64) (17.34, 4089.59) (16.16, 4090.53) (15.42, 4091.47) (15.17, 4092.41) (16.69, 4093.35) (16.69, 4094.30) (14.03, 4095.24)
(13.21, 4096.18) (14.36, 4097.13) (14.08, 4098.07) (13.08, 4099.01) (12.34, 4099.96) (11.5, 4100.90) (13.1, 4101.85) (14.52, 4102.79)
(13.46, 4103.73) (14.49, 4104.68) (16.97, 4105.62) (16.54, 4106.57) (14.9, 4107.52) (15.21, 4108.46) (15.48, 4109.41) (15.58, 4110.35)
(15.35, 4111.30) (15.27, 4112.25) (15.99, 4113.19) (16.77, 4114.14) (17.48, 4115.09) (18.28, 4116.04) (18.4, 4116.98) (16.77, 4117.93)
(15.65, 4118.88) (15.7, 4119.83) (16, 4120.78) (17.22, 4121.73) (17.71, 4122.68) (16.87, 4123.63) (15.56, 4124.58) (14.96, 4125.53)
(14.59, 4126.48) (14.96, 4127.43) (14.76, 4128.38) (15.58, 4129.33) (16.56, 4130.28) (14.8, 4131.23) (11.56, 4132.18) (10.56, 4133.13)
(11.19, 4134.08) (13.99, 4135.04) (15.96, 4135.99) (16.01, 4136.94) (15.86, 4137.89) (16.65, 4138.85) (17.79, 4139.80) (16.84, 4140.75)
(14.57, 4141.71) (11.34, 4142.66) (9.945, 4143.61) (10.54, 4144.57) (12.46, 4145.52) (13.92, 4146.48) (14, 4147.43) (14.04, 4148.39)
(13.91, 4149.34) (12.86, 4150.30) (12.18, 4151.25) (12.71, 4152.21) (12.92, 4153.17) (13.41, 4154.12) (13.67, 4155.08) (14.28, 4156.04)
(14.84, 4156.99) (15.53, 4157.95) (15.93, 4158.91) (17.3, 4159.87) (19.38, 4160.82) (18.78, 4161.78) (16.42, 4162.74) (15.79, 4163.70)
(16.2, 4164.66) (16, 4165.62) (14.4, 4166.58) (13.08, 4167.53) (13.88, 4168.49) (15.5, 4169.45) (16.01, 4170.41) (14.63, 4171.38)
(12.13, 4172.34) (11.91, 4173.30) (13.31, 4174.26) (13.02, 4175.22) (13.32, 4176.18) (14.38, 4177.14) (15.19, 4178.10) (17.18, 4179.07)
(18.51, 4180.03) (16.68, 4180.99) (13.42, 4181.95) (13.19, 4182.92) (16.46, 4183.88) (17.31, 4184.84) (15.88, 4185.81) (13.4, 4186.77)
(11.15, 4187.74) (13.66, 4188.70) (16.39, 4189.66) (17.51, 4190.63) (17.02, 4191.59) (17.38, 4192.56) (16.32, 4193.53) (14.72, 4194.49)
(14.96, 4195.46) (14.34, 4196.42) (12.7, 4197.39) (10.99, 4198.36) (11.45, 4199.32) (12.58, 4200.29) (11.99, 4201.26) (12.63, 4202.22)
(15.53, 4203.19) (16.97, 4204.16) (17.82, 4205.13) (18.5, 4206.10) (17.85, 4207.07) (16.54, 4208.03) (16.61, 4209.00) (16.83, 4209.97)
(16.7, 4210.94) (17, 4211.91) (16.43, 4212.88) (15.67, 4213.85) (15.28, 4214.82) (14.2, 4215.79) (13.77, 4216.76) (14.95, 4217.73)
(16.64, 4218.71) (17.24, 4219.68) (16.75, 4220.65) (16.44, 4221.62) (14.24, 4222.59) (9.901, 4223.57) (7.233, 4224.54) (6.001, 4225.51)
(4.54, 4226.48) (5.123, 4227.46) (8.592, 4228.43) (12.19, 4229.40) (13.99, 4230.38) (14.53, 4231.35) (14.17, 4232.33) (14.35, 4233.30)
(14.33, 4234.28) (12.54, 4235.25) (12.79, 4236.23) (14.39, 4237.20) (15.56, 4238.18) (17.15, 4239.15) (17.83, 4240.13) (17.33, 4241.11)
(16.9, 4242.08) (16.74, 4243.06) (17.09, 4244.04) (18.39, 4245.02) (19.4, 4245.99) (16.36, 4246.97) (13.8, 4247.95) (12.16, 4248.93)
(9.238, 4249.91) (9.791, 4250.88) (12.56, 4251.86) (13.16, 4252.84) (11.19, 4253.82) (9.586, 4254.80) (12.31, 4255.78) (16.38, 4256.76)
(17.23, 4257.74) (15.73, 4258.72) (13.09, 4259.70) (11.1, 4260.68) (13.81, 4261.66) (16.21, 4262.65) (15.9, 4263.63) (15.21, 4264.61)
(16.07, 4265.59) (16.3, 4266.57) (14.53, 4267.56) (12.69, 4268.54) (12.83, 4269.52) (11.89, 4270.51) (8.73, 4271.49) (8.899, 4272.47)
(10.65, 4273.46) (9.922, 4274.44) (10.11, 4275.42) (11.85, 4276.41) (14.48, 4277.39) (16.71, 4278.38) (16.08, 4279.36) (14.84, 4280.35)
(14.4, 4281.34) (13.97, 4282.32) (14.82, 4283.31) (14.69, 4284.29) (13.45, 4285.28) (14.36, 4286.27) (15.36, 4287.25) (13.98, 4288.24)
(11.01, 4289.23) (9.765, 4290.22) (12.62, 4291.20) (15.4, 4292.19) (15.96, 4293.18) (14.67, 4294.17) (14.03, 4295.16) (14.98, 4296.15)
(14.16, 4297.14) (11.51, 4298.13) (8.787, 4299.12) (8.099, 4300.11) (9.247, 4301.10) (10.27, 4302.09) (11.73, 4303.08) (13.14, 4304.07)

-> 12.3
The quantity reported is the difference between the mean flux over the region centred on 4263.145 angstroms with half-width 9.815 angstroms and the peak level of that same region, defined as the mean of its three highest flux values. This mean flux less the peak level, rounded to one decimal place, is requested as -3.2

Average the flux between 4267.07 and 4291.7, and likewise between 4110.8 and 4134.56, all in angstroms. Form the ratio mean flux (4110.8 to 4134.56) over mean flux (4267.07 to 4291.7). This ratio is 1.20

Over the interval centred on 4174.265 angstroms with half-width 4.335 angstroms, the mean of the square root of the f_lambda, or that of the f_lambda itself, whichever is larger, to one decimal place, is 13.8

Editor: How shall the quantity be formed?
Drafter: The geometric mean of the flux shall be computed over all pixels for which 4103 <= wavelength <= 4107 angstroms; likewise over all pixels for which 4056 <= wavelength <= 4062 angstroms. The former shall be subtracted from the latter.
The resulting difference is -1.8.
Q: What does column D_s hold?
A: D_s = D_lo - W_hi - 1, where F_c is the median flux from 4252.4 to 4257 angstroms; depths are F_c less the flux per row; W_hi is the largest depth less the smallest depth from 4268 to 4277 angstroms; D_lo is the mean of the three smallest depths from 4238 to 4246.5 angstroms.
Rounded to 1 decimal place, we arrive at -11.3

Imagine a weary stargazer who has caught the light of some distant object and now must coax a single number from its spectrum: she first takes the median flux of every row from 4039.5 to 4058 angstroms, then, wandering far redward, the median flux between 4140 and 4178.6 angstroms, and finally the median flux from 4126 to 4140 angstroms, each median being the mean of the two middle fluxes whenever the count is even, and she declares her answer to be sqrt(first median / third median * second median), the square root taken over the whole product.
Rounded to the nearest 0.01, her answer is 3.68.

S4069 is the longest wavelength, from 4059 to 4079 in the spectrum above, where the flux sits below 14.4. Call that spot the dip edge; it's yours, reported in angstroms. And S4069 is 4078.30 angstroms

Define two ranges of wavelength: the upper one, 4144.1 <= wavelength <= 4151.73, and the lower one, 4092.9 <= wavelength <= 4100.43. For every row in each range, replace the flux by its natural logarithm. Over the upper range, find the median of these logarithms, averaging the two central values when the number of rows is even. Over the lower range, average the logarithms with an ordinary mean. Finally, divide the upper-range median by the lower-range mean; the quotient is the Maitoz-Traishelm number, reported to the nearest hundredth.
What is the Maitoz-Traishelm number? 0.98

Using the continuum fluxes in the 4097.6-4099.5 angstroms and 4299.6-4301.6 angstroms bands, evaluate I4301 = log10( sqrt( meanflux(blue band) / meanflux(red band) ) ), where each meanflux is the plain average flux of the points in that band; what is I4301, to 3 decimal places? 0.097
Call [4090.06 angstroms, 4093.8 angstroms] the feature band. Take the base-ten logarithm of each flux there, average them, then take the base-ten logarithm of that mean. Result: 0.08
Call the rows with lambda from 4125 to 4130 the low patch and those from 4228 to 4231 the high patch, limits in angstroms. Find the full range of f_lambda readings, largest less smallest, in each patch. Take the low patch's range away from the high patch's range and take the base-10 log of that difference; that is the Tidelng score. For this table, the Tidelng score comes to 0.6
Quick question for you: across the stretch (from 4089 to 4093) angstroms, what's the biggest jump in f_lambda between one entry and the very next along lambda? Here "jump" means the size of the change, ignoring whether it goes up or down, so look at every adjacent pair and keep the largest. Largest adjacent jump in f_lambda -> 1.2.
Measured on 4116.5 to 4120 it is 1.6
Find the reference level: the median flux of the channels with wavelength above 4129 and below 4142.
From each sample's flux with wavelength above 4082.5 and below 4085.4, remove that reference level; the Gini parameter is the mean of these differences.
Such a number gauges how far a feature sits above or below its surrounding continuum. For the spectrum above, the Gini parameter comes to -2.8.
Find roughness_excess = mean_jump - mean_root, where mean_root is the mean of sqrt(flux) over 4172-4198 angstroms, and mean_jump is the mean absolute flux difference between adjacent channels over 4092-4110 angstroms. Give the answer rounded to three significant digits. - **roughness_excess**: -2.78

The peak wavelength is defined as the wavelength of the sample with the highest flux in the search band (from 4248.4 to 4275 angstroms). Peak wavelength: 4257.74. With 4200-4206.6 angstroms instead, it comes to 4206.10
